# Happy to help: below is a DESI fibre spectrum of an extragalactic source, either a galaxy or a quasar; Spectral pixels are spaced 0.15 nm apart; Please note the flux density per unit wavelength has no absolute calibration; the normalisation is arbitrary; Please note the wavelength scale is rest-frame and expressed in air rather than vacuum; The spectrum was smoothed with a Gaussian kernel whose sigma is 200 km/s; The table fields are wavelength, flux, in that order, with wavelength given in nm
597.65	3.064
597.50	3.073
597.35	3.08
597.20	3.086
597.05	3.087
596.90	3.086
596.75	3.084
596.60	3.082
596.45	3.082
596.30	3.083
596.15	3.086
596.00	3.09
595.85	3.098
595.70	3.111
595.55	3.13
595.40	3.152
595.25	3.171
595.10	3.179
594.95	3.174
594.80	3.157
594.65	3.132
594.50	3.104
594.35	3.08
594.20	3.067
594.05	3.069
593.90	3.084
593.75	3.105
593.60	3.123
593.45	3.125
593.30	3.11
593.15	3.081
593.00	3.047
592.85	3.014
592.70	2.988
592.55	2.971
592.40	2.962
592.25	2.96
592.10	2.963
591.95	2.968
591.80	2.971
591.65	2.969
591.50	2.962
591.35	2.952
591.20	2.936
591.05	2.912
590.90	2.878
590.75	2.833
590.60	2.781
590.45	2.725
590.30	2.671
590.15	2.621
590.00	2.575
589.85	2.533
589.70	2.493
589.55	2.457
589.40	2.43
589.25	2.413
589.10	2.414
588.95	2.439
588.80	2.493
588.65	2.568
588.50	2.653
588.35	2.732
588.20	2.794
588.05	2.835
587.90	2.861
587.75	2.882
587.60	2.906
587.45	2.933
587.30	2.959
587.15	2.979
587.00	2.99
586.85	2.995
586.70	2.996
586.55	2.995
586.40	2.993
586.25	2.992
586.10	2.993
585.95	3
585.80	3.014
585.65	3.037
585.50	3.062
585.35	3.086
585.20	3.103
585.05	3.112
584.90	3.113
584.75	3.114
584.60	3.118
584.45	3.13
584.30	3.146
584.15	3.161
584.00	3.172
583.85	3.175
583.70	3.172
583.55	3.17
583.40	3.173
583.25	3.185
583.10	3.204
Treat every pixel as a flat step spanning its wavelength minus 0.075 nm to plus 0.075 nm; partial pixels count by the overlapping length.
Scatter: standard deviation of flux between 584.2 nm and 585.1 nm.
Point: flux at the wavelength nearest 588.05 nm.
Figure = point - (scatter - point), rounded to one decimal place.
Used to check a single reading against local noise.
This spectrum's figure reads 5.7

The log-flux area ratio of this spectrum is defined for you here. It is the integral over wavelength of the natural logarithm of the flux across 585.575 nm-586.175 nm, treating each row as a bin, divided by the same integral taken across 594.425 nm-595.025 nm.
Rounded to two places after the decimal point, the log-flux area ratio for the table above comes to 0.96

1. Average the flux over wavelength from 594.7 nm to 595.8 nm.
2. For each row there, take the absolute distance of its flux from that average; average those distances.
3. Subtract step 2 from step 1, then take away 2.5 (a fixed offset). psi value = 0.63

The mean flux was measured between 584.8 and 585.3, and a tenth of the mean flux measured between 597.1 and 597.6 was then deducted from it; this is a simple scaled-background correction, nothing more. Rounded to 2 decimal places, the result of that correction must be 2.80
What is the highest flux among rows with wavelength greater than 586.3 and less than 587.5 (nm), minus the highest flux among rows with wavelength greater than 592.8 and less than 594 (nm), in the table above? -0.13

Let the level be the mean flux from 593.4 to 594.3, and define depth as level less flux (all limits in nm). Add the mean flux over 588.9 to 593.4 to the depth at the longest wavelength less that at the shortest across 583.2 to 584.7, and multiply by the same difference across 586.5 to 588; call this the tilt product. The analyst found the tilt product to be 0.4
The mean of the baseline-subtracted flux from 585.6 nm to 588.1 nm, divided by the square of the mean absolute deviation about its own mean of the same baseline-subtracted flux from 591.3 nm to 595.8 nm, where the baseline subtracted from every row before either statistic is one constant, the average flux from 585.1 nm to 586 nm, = -19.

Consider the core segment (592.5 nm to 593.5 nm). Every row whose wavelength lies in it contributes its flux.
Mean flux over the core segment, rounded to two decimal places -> 3.05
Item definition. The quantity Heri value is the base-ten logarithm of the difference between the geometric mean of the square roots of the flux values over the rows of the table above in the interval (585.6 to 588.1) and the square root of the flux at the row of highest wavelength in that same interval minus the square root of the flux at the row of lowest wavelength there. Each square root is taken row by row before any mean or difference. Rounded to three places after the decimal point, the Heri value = 0.250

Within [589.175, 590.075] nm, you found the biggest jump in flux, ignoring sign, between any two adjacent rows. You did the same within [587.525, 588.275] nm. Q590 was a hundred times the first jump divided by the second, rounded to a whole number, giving 102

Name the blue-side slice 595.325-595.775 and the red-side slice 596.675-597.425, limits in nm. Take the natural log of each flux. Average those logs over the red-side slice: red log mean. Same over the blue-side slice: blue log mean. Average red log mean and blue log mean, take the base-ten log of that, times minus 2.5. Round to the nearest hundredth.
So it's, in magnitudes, -0.14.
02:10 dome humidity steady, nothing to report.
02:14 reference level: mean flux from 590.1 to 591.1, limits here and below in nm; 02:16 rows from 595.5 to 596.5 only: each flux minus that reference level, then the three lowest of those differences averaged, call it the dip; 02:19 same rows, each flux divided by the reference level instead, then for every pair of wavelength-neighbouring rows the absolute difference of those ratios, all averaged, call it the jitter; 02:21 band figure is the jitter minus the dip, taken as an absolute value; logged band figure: 0.31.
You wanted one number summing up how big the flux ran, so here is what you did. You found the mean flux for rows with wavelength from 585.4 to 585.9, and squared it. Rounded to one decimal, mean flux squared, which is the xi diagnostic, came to 9.2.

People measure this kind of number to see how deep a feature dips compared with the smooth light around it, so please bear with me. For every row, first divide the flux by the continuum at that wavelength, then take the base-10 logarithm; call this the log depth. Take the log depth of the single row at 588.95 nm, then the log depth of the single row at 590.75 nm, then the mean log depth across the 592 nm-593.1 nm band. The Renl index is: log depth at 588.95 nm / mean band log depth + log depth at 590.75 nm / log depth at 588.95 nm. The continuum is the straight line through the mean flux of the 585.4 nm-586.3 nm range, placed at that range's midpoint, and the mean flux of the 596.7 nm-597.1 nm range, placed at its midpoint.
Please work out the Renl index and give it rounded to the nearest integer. 10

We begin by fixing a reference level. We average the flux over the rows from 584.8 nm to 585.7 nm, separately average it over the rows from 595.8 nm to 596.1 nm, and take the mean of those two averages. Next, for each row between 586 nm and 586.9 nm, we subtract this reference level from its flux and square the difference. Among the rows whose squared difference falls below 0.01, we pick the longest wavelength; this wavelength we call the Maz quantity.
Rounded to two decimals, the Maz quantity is 586.85 nm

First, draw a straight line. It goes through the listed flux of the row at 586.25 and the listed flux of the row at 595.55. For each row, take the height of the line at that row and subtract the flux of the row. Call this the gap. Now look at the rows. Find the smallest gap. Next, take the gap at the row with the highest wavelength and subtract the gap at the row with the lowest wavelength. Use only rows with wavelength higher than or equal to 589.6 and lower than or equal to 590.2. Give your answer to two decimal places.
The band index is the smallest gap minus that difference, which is 0.55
